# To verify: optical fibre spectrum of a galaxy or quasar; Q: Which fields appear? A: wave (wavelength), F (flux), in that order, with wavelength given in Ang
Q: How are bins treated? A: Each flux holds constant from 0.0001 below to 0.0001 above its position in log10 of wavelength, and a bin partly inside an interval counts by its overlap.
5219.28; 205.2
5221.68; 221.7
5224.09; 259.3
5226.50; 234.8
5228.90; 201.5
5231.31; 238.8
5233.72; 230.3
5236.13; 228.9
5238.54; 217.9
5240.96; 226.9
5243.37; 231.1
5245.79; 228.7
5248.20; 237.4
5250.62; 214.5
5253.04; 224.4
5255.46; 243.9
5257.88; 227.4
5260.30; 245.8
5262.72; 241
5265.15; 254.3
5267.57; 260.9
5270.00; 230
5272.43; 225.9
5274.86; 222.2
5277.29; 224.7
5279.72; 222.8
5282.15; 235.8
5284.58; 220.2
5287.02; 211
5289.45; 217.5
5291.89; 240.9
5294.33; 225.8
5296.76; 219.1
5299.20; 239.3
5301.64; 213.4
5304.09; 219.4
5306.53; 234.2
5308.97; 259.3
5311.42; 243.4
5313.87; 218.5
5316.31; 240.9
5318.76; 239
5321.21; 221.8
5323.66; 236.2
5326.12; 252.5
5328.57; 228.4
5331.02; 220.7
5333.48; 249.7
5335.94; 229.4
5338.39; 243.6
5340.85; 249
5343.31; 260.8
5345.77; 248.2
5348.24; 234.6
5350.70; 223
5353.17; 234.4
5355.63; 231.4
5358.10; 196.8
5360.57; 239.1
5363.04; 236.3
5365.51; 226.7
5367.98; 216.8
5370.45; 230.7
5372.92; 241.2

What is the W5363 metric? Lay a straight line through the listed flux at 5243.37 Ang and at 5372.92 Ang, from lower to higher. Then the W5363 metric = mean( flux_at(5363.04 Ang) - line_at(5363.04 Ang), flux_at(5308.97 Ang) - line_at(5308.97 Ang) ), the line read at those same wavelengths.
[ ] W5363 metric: 9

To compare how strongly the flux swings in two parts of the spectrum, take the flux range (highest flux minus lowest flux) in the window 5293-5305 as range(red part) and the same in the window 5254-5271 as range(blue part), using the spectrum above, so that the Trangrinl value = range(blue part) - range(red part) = 8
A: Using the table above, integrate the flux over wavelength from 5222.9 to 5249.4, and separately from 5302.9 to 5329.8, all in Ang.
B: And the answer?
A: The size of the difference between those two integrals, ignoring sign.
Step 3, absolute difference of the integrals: 236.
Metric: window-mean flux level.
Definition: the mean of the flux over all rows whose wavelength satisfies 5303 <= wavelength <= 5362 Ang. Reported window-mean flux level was 235.6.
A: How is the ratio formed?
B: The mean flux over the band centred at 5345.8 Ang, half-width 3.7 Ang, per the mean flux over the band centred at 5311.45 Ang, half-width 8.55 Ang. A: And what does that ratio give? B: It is 1.05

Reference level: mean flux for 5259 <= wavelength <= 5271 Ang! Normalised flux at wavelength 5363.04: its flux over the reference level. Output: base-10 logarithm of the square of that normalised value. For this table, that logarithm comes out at -0.04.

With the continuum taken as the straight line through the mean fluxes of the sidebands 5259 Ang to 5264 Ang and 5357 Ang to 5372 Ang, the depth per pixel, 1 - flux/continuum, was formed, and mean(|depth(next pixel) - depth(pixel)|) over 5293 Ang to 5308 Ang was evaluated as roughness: 0.063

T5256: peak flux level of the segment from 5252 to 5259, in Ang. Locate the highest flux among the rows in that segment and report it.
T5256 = 243.9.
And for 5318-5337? 252.5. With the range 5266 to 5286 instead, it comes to 260.9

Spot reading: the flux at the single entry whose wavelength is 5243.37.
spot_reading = 231.1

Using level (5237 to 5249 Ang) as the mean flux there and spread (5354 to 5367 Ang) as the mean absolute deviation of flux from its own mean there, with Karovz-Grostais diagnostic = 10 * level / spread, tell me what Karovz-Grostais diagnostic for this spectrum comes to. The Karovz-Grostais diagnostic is 195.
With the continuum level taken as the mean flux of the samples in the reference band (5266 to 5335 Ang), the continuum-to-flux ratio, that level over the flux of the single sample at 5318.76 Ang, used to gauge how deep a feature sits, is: 0.97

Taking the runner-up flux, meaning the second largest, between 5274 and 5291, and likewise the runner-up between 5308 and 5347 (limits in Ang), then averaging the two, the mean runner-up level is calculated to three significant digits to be 242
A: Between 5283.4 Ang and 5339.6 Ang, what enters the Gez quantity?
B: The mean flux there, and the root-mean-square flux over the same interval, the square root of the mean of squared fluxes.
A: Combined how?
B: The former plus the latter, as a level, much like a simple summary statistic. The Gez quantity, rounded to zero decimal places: 463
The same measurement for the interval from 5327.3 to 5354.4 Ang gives 477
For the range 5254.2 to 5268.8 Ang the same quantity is 491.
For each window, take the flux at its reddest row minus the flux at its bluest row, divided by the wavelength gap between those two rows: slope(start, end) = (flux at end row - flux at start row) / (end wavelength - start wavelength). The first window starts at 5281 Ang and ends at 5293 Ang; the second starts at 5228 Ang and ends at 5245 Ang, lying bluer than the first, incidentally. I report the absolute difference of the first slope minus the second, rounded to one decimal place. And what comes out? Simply 1.5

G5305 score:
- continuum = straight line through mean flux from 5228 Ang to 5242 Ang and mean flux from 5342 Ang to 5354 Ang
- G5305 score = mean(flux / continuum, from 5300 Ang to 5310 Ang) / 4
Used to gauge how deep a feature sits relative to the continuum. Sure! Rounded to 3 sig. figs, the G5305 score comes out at 0.247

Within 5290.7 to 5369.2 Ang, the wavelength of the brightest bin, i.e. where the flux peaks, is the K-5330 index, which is 5343.31 Ang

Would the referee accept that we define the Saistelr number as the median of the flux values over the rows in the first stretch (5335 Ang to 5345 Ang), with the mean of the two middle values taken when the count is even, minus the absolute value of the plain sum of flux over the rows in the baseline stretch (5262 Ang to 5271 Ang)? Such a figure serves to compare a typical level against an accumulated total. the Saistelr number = -740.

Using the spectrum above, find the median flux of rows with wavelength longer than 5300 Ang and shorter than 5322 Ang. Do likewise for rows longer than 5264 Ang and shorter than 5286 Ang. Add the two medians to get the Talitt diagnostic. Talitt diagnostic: 460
